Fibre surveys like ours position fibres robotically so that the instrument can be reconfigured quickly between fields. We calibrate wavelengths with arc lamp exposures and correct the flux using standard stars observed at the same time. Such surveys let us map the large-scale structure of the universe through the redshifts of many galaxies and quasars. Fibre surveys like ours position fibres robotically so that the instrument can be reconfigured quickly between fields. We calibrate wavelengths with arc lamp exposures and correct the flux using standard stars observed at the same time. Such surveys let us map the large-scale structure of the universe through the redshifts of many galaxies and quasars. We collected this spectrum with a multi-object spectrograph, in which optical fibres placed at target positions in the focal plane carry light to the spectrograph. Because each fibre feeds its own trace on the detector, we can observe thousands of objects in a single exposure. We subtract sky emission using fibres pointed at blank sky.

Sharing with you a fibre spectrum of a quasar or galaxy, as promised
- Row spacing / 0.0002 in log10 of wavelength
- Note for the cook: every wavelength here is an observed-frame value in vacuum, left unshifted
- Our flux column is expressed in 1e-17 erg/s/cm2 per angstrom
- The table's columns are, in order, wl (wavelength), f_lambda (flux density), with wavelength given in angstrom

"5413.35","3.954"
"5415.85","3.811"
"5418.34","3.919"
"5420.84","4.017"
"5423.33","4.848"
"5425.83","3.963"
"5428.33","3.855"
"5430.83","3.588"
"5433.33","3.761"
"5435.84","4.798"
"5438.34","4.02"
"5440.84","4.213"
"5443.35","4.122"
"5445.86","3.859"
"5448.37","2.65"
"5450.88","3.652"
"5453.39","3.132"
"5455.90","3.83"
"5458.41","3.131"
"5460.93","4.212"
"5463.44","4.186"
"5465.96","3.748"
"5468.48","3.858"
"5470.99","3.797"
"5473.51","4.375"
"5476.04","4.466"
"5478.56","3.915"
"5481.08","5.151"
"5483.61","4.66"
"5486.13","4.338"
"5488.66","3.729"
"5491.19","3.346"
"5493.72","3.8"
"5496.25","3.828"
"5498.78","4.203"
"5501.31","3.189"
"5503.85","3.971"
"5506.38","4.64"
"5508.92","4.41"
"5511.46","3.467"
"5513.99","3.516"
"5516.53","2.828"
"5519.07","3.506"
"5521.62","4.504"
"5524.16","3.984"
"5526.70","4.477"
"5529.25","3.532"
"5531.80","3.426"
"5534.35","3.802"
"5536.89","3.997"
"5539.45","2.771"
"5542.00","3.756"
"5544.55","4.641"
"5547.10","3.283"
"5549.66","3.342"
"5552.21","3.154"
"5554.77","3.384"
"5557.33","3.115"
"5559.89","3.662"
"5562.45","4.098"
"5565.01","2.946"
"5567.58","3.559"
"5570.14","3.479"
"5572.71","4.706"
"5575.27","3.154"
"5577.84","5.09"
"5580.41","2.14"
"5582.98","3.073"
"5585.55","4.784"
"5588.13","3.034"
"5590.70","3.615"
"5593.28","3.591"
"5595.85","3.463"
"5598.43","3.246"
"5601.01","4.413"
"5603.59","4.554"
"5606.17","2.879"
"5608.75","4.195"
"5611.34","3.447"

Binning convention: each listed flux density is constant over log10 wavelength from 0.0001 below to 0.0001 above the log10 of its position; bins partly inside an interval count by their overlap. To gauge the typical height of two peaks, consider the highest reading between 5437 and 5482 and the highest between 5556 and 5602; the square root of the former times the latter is 5.12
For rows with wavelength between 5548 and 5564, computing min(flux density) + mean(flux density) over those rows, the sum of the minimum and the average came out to 6.6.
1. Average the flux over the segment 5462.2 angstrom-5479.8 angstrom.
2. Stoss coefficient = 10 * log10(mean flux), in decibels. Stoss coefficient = 6.07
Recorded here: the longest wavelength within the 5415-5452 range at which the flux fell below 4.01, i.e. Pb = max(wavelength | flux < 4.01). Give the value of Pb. 5450.88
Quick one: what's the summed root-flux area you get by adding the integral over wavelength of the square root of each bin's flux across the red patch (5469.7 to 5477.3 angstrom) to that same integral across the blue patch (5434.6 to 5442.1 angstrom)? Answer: 31.2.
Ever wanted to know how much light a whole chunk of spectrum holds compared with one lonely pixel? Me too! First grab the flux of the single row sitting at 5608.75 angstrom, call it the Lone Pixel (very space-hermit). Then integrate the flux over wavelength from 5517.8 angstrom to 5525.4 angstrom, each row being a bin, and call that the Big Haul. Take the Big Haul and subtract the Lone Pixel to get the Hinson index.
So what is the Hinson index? 26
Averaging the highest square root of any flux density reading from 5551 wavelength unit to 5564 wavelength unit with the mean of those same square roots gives 1.94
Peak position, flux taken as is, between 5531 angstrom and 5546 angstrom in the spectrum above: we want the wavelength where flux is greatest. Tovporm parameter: 5544.55 angstrom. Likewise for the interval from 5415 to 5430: 5423.33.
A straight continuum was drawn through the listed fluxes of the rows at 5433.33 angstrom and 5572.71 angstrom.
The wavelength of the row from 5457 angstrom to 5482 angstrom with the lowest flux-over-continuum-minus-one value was 5458.41 angstrom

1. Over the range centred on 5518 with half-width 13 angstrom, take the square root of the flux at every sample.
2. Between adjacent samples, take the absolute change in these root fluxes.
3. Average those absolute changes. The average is 0.16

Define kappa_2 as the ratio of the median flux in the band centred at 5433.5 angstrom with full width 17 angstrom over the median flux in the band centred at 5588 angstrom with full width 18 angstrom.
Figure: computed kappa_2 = 1.14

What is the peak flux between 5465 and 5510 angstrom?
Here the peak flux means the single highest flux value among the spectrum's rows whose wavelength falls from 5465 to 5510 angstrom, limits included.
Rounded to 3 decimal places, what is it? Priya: 5.151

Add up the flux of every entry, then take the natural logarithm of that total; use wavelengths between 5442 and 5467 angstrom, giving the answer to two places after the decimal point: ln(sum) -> 3.60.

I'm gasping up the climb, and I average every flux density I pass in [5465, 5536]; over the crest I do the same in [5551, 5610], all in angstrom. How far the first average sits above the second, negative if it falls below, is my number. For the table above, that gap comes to 0.32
